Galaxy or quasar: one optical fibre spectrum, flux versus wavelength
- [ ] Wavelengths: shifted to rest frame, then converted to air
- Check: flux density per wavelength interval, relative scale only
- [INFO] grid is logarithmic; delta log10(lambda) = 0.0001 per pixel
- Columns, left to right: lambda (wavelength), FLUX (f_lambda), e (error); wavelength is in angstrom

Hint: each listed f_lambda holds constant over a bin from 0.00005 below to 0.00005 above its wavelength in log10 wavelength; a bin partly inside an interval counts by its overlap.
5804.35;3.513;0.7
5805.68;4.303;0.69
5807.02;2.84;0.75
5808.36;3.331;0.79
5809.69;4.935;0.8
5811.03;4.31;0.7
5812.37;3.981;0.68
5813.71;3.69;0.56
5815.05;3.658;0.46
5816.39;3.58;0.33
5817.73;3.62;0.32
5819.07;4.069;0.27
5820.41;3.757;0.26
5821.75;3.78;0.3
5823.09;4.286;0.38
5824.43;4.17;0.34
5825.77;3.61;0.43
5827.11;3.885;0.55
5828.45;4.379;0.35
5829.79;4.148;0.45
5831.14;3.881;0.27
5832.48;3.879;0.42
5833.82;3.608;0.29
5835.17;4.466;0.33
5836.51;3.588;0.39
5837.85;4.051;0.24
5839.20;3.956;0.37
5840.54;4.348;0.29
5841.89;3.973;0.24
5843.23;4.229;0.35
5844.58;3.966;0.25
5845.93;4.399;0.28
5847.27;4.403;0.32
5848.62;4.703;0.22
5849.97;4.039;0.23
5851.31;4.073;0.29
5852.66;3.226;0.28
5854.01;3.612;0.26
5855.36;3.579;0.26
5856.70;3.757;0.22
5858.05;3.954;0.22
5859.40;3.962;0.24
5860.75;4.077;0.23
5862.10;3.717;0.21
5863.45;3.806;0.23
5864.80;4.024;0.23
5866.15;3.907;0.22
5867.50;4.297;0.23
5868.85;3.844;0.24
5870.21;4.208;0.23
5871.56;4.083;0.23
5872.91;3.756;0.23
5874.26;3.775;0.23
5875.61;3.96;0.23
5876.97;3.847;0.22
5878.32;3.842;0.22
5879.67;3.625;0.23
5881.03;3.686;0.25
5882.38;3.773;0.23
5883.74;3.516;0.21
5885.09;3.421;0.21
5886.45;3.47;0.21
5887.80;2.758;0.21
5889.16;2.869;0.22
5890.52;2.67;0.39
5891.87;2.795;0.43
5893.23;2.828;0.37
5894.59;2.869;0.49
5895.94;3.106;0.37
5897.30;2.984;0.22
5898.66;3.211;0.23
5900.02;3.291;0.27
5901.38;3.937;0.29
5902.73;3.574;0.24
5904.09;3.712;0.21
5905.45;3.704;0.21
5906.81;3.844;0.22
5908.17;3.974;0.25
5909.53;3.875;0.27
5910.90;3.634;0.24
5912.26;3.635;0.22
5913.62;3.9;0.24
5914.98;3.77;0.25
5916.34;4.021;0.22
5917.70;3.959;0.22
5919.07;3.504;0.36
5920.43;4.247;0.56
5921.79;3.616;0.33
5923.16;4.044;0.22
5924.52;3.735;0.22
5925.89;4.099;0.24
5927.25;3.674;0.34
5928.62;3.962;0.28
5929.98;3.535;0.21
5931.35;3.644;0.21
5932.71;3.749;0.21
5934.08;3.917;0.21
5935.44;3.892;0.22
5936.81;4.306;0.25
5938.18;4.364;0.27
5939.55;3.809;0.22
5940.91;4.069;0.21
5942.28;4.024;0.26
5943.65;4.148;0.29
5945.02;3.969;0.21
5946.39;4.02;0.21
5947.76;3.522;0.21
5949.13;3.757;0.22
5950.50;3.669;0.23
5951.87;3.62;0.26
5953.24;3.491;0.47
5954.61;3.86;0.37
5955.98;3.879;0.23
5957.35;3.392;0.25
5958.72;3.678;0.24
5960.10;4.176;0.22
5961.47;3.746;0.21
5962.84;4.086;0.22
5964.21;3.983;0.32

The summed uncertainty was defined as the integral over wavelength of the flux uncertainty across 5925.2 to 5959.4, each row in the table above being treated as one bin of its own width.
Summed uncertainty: 8.65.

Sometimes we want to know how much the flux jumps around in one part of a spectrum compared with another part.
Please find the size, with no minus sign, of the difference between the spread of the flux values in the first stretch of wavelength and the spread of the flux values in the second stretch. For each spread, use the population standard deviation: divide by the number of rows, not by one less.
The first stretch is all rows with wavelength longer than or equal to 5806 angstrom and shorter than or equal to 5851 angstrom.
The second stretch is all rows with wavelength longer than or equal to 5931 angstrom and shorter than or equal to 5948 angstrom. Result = 0.17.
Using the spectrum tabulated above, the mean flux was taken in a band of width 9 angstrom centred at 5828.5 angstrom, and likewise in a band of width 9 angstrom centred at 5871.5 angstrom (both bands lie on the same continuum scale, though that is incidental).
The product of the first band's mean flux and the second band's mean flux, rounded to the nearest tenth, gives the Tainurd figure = 15.9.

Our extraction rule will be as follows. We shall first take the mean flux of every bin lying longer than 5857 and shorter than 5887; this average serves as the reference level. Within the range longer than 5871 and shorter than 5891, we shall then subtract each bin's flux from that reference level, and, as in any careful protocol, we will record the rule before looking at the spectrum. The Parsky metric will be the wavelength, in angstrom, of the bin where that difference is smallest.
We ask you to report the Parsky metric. 5871.56 angstrom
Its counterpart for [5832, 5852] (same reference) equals 5848.62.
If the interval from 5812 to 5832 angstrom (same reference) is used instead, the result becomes 5828.45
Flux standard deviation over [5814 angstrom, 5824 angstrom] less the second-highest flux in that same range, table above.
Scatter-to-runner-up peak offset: -3.8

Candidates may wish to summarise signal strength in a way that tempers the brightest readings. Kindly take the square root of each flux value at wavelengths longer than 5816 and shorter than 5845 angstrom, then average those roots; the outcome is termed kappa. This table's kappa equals 1.99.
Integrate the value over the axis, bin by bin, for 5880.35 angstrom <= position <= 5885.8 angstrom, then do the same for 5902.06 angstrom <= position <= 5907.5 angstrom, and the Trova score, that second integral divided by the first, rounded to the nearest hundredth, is 1.03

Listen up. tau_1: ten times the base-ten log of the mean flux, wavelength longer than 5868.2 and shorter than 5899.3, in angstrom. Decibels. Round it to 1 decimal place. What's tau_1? 5.4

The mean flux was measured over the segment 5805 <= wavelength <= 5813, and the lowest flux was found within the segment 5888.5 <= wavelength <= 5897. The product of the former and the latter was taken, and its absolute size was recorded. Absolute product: 11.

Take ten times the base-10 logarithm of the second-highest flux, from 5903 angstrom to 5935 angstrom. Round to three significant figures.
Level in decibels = 6.13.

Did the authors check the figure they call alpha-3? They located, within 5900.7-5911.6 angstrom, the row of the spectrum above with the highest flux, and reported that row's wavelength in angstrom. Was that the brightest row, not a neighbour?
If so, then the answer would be 5908.17 angstrom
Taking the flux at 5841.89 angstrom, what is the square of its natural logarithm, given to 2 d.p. 1.90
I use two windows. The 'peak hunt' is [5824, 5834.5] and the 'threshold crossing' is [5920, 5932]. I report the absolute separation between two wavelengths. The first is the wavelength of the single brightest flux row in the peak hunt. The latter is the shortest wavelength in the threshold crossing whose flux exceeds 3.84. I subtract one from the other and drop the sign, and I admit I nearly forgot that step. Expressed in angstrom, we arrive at 92.0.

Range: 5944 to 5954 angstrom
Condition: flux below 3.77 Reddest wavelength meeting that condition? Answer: 5953.24 angstrom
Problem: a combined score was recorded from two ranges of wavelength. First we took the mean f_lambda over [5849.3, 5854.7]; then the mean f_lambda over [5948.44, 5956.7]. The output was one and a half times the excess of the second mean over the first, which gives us -0.04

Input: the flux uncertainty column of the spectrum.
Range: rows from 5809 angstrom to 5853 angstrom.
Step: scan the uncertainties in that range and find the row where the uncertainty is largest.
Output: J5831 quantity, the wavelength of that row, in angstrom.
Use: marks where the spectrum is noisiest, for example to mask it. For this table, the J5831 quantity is 5809.69 angstrom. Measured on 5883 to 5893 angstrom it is 5891.87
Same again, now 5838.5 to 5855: 5839.20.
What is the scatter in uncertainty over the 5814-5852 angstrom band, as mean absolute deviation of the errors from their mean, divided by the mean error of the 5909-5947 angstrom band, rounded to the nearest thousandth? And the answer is 0.242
